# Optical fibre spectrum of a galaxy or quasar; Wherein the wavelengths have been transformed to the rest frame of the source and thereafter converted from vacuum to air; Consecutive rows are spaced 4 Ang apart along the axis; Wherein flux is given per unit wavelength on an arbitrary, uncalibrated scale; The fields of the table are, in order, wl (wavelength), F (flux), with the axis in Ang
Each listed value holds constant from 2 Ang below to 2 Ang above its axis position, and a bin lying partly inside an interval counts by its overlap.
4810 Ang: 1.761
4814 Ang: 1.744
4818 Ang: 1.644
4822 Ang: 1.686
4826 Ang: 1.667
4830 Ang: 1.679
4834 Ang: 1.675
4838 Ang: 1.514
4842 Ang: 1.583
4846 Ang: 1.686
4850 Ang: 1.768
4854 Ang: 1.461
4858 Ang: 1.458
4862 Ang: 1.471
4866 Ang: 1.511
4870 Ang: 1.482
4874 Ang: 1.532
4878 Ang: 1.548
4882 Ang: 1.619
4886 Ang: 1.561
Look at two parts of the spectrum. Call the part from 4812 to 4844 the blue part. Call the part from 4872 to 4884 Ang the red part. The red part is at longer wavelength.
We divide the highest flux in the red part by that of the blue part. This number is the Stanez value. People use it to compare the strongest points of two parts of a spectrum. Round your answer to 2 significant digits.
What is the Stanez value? 0.93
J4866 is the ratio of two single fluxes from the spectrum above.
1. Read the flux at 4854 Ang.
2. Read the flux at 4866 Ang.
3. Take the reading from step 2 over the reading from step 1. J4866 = 1.03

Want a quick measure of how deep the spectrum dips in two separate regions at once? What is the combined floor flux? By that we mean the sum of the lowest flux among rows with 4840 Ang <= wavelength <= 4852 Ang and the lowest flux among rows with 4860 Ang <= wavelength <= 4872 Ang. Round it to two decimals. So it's 3.05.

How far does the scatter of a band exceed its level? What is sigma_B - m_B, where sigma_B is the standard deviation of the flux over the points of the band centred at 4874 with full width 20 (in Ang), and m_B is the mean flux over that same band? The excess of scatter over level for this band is -1.49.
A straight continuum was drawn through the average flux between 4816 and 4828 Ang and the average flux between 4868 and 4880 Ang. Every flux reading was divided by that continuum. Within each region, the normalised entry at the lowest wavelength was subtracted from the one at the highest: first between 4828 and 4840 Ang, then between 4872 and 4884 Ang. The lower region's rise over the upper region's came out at -1.2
